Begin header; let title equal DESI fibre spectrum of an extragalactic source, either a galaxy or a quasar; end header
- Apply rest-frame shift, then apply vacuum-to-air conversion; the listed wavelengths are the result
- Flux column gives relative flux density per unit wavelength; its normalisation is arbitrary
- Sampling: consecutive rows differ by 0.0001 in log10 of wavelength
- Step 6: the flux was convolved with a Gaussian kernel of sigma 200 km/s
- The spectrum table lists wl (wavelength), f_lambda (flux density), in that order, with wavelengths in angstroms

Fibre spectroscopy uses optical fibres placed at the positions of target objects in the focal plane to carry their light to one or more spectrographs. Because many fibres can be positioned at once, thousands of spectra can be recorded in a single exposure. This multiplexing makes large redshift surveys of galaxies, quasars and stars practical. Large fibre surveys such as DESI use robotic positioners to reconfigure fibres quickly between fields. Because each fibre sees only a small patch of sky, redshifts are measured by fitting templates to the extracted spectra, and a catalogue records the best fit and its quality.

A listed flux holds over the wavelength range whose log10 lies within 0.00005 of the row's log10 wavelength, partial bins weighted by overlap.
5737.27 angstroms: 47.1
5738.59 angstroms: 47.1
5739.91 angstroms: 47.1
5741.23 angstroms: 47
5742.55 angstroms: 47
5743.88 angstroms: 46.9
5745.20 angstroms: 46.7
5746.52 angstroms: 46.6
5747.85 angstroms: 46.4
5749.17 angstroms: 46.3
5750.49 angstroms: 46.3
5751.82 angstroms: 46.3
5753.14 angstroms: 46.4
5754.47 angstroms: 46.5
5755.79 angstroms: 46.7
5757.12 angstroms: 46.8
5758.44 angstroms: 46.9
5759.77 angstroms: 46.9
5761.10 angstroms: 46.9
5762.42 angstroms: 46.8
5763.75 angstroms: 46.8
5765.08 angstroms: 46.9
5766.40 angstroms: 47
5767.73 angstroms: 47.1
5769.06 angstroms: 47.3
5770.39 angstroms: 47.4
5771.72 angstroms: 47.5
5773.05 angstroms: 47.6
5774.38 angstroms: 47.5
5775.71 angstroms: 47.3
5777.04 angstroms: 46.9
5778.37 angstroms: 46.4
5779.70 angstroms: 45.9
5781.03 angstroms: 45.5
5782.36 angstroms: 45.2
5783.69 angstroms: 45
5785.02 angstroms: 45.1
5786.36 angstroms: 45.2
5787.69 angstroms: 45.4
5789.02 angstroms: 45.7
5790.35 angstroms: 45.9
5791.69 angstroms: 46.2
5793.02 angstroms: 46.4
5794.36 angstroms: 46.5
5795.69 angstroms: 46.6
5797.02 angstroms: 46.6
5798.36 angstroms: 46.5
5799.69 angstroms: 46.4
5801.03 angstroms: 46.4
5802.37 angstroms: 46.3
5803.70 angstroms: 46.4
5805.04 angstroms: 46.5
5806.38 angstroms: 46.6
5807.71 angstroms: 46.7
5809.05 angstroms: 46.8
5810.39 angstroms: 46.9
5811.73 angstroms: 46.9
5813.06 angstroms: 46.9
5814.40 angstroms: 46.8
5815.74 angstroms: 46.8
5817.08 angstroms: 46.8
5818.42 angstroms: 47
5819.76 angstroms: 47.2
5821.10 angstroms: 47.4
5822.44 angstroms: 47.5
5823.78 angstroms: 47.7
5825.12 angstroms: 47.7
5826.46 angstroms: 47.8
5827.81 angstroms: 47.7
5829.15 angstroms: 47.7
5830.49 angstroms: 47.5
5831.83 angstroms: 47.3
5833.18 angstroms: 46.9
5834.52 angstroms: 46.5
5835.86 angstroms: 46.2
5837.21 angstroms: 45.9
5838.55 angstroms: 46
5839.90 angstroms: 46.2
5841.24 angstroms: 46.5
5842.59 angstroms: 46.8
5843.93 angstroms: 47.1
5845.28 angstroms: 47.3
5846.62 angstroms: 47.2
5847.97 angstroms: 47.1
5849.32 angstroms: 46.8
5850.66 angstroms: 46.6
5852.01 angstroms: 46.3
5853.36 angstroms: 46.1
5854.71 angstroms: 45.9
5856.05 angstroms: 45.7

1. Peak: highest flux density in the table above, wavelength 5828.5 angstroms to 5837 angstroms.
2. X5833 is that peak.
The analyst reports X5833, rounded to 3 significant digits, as 47.7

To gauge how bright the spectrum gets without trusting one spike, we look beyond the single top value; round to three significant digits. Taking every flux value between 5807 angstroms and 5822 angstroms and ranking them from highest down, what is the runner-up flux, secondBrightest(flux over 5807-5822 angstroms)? 47.2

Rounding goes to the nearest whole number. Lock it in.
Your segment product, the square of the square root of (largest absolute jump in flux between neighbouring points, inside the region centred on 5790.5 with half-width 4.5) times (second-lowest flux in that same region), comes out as 14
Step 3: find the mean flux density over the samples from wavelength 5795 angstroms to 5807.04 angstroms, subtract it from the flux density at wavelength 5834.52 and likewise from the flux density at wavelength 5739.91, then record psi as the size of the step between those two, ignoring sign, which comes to 0.60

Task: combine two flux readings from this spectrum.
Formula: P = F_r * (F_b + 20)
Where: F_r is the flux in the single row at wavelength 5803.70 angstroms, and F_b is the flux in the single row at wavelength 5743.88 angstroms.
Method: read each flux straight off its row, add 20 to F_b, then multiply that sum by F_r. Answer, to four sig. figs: 3104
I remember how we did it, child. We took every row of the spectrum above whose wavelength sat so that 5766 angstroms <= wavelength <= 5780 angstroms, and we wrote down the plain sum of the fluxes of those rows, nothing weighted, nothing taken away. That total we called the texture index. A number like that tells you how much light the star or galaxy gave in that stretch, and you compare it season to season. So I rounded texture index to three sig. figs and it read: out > 518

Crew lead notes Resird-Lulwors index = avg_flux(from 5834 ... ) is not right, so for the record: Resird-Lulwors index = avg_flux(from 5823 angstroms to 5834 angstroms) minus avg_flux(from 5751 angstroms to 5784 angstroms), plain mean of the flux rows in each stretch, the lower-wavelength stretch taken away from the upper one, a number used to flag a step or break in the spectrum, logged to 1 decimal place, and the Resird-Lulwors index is 0.8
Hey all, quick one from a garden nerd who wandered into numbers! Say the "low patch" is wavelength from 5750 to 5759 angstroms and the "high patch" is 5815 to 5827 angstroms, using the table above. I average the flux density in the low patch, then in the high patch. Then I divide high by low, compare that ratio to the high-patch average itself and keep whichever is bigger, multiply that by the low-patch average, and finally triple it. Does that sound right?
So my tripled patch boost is 6610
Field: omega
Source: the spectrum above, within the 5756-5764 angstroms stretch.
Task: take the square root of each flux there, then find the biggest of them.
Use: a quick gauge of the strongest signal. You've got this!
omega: 6.85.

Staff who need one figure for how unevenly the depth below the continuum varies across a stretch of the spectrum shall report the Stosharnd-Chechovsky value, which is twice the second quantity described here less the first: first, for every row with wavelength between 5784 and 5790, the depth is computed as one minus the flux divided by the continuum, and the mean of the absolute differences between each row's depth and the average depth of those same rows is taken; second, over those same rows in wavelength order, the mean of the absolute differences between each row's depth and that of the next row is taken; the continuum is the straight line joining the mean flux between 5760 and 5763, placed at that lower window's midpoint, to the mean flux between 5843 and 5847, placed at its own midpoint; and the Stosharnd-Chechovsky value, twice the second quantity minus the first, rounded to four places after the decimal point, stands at 0.0041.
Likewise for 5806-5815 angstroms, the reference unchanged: 0.0011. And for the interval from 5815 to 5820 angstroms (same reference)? 0.0025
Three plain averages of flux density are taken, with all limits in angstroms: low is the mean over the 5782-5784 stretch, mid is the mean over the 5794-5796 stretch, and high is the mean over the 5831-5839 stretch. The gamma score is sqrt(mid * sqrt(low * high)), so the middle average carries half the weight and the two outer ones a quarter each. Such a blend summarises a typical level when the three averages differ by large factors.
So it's 46.2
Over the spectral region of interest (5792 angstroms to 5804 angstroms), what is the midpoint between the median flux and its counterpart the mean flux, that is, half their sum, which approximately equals 46.43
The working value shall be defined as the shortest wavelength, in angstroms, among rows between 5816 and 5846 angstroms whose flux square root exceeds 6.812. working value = 5817.08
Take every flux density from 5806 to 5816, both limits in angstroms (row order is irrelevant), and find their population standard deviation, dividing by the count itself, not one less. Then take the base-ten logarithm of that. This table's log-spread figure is -1.0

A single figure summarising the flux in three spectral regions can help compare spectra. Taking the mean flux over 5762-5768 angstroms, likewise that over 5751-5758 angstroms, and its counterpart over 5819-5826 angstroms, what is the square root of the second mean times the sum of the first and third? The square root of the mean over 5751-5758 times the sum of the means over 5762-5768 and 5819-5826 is 66.3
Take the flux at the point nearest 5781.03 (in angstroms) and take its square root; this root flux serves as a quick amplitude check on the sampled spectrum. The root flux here 6.75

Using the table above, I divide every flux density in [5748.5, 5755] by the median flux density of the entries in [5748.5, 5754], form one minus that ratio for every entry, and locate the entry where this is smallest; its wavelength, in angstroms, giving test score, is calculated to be 5754.47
